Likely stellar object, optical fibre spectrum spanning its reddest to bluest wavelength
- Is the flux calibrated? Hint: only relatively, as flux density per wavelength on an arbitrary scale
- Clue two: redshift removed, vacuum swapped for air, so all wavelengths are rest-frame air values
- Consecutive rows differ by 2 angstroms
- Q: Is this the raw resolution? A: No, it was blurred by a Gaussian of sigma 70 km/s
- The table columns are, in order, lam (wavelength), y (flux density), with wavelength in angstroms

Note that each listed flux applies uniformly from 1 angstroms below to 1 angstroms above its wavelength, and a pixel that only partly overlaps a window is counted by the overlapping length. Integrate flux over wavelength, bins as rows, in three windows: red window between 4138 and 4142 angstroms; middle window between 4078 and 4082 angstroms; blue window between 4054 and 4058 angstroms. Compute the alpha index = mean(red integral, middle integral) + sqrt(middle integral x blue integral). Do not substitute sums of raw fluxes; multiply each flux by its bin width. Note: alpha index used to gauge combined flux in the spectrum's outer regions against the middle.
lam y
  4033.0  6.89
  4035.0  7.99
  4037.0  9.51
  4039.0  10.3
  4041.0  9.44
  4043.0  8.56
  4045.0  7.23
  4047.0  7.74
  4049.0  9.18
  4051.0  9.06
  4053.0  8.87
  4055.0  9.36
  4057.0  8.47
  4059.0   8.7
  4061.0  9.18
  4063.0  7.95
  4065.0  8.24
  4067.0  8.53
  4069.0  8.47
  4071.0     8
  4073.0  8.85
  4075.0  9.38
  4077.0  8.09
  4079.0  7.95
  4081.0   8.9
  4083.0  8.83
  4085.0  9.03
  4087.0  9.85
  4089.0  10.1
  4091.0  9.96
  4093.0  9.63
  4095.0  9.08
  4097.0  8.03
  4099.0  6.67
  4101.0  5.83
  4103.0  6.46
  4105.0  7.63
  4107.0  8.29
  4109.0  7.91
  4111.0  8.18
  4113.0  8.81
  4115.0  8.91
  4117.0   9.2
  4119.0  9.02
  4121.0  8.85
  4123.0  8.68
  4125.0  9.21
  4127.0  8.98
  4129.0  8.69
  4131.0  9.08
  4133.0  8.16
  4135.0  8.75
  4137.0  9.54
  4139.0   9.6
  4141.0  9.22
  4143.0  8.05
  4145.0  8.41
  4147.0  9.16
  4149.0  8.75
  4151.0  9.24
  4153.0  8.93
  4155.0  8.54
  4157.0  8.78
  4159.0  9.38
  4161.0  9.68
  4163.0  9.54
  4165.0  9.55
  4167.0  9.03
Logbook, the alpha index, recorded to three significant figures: 70.3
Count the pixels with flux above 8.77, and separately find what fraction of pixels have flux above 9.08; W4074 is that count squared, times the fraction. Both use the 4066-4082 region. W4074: 1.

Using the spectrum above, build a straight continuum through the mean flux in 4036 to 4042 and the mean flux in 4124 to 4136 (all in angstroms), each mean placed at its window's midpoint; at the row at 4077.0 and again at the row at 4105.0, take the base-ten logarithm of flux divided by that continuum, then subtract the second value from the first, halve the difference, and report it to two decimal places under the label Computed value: 0.01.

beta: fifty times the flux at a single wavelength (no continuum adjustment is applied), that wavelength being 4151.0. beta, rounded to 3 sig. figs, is 462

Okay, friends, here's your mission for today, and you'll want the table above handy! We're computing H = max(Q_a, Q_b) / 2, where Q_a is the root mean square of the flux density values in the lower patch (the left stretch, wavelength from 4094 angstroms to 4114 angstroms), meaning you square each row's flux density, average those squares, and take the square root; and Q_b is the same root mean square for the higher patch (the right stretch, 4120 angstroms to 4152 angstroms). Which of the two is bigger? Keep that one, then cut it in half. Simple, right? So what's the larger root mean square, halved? 4.45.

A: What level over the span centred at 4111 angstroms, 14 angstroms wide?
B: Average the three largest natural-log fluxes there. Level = 2.19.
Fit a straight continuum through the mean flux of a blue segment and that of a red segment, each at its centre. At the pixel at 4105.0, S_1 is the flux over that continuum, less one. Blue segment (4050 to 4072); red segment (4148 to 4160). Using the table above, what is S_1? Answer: -0.13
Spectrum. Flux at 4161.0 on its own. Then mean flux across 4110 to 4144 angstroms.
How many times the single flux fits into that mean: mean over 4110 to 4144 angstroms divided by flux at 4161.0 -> 0.92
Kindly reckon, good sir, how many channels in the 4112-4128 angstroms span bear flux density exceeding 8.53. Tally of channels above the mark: 8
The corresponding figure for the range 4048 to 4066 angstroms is 6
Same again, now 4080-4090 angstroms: 5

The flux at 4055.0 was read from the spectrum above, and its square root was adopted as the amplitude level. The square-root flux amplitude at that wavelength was 3.06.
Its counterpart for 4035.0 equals 2.83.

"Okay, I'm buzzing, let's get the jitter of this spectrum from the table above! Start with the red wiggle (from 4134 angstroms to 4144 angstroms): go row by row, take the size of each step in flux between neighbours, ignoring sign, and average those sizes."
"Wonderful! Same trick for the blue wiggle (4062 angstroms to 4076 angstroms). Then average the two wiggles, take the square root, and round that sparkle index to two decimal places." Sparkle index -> 0.71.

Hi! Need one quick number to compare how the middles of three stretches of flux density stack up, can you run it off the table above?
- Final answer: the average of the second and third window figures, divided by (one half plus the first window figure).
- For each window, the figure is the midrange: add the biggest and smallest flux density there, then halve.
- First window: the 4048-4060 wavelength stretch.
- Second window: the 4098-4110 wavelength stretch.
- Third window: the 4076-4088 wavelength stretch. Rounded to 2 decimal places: 0.85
